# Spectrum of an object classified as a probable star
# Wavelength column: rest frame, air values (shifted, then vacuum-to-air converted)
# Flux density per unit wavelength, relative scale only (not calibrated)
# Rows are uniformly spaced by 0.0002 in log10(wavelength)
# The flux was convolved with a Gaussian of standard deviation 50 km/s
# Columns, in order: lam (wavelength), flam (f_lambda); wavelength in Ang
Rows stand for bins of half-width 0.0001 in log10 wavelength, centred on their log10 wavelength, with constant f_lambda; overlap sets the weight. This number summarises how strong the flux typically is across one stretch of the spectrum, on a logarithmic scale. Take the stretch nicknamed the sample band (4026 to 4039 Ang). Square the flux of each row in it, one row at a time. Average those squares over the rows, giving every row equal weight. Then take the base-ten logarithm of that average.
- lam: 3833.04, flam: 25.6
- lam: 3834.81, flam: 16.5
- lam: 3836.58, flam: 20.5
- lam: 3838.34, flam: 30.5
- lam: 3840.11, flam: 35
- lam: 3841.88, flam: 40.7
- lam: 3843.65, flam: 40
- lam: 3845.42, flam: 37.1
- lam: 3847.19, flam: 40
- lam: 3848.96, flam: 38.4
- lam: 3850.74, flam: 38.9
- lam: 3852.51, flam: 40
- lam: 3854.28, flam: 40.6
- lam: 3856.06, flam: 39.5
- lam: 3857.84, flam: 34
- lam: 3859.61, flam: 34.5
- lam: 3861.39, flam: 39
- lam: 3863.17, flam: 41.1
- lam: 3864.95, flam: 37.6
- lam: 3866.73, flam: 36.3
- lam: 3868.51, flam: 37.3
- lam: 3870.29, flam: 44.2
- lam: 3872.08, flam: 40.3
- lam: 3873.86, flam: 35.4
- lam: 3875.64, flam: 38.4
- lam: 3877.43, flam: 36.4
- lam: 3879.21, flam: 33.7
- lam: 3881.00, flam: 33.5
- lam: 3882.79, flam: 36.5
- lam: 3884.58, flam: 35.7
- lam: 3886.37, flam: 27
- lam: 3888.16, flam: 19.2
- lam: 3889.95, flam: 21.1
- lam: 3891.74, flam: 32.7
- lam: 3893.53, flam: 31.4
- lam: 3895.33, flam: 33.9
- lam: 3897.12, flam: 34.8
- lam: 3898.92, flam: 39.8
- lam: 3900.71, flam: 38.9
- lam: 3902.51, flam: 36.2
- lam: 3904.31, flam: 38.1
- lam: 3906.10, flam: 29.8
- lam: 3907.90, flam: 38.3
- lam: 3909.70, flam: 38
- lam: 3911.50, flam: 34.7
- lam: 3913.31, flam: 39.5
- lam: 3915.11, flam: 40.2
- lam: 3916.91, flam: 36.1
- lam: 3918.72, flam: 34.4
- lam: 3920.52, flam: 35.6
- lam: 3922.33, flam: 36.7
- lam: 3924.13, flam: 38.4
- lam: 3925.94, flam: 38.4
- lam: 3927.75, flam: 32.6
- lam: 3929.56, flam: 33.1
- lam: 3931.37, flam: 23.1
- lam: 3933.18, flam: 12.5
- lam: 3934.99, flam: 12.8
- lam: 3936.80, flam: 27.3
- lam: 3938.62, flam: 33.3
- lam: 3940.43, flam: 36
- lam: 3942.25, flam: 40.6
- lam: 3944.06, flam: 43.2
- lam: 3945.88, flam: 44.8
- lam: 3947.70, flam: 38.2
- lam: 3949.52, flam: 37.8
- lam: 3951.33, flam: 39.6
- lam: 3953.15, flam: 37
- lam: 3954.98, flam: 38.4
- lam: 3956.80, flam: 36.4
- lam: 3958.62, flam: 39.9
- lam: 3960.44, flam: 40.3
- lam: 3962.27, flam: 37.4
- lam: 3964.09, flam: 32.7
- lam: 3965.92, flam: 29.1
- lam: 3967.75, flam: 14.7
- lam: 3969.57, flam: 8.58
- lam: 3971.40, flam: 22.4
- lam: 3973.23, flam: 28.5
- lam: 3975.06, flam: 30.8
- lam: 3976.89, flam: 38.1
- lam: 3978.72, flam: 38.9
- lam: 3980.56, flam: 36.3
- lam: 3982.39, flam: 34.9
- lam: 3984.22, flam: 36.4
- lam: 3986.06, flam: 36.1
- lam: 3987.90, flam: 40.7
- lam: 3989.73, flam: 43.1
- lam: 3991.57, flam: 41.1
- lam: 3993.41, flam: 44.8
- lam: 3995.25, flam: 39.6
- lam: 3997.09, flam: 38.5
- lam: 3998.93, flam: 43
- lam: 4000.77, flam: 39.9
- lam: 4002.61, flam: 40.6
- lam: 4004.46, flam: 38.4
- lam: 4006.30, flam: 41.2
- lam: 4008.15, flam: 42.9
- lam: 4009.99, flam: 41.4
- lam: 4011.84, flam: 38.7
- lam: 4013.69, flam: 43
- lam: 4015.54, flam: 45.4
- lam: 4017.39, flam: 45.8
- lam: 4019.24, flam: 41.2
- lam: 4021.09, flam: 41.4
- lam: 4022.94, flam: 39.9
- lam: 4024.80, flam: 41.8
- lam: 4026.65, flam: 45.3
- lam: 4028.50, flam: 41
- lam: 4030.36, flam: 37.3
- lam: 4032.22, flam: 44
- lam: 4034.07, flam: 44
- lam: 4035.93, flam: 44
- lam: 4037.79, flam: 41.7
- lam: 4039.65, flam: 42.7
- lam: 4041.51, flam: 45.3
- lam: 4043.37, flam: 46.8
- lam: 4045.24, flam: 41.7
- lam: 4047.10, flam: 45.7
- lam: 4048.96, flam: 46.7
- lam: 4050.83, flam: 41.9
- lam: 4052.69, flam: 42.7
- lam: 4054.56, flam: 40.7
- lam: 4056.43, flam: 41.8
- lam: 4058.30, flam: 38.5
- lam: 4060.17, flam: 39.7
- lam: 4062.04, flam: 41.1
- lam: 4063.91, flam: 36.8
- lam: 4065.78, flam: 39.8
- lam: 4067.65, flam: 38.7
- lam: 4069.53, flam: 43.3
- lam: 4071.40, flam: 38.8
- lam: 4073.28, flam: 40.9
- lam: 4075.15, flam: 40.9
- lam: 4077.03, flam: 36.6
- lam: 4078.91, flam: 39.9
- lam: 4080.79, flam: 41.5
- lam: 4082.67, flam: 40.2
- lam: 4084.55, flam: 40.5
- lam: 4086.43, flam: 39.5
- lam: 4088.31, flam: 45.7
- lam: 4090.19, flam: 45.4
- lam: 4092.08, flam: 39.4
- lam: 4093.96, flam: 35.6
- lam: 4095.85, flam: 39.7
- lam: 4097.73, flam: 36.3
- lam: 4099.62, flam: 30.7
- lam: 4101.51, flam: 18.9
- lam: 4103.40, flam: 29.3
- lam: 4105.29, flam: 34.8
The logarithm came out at 3.26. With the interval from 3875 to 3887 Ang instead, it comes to 3.08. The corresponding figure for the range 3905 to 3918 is 3.13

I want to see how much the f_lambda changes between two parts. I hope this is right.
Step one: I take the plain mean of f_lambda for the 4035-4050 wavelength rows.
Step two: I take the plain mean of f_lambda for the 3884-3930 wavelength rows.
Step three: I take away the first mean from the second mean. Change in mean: -10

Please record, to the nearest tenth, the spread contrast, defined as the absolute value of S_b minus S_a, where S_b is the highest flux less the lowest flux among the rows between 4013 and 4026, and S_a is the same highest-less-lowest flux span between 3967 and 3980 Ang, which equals 24.4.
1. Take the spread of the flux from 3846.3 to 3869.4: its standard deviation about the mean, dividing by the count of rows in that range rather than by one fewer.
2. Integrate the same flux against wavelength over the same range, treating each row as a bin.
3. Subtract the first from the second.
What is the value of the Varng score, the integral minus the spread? 881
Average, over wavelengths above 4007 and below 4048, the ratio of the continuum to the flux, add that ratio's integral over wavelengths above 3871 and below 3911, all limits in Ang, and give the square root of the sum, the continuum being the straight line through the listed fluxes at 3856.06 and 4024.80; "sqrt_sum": 7.0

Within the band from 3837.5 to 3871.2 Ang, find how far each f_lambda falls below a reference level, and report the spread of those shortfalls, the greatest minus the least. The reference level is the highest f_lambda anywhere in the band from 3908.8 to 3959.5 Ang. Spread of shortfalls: 14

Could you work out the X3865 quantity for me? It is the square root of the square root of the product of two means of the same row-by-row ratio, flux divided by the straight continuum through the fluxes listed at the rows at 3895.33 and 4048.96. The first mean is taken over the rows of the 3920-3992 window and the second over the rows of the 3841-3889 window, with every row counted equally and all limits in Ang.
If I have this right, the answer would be 1.00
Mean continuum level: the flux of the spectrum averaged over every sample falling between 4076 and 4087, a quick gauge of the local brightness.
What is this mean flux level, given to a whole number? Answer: 40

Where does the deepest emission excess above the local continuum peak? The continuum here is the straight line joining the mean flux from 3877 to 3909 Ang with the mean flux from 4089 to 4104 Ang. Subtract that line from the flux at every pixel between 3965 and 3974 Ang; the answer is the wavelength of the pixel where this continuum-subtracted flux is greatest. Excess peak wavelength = 3965.92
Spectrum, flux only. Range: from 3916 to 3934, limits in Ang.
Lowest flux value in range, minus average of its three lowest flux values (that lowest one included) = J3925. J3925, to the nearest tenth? -10.2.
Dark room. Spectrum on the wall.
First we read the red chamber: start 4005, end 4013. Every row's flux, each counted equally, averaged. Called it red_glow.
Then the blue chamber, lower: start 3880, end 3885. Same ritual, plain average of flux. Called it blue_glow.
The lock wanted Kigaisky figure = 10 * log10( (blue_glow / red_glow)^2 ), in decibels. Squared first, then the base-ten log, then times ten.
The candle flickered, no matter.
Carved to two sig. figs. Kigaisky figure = -1.3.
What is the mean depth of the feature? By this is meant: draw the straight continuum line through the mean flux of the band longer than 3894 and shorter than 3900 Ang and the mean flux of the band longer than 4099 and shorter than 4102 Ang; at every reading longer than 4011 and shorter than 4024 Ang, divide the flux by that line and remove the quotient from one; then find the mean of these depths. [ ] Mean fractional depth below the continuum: -0.43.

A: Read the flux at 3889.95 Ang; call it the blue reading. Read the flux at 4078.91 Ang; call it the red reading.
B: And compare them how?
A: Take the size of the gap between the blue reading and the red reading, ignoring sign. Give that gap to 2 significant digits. 19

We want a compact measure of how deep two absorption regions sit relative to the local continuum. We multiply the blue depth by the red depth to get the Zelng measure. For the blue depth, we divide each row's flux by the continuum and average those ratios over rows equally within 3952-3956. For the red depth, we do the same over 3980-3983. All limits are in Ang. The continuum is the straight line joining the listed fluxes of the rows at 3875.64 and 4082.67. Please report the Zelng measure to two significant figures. 0.87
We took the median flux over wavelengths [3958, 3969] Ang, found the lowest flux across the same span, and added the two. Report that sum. 50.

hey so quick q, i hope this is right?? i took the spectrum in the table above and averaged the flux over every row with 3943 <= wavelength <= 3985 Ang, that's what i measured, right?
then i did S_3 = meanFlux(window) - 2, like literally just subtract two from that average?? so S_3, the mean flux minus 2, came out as 32.1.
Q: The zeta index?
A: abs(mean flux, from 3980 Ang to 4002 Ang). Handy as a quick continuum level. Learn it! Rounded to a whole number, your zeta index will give 40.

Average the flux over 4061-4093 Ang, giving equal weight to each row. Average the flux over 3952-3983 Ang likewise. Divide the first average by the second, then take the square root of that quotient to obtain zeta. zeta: 1.125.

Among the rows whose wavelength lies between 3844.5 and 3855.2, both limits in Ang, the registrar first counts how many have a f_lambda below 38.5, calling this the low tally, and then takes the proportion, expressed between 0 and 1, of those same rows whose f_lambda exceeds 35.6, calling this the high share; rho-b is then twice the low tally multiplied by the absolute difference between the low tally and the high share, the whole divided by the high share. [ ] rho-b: 4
